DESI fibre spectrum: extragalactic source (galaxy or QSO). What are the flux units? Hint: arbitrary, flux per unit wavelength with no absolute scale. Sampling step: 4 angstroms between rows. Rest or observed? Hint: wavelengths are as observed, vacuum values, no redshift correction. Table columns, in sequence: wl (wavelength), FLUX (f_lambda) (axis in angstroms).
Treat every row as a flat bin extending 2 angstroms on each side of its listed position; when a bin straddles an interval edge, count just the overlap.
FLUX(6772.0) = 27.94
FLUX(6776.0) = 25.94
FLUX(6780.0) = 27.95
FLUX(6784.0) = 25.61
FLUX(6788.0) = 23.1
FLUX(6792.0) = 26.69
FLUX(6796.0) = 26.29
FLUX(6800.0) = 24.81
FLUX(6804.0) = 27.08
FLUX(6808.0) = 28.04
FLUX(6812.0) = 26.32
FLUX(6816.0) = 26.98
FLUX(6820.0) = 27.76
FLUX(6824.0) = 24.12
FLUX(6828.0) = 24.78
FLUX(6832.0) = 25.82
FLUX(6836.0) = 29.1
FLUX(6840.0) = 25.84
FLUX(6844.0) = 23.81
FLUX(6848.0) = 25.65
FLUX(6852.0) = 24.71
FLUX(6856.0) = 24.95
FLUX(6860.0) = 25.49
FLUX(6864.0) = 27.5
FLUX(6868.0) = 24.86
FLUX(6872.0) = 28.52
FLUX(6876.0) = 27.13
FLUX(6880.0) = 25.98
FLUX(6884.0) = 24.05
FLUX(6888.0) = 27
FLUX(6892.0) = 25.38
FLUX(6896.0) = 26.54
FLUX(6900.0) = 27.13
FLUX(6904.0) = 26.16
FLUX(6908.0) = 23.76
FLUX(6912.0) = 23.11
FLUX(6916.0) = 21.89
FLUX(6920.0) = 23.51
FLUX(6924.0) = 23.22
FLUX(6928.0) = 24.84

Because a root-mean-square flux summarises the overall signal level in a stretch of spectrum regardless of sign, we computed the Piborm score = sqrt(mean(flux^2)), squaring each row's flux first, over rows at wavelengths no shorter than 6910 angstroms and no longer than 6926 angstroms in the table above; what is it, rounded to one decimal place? 22.9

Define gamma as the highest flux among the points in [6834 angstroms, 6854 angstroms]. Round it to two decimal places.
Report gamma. 29.10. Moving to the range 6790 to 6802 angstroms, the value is 26.69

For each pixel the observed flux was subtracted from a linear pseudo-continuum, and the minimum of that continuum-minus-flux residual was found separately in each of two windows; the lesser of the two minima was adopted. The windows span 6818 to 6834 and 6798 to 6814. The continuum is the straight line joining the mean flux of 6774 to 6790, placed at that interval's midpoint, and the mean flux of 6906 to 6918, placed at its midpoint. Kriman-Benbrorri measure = -2.9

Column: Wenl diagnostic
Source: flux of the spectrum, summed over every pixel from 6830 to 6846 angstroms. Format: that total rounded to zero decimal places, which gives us 105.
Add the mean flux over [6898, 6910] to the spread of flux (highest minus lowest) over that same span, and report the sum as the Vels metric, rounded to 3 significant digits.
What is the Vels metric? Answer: 29.1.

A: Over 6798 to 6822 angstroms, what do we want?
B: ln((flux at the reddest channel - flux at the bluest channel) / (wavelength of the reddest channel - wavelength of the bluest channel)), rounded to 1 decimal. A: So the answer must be -1.9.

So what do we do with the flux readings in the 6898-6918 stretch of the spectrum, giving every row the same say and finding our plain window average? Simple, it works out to 24.4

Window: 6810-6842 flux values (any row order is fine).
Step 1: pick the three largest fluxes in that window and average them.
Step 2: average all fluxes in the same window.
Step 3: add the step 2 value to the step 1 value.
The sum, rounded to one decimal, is 54.3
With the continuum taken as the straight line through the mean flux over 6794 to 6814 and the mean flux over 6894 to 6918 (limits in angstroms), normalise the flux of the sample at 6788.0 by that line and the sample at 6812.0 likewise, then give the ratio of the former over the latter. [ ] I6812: 0.86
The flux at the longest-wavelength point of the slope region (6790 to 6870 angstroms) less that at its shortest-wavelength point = -1.8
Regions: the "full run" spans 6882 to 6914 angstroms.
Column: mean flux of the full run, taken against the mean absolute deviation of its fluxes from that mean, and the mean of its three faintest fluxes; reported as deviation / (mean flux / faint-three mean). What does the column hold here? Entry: 1.23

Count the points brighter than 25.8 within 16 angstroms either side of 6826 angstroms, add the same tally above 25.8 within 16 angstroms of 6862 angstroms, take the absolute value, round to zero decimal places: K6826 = 9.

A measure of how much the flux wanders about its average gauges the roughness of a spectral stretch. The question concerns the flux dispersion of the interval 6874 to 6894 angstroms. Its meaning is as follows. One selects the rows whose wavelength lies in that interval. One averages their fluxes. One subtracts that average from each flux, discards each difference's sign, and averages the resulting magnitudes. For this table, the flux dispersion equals 1.0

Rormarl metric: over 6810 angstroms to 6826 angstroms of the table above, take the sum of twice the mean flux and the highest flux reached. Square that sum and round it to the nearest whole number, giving 6456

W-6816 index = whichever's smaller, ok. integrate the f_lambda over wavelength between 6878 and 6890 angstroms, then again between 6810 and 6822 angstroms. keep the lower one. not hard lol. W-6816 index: 308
